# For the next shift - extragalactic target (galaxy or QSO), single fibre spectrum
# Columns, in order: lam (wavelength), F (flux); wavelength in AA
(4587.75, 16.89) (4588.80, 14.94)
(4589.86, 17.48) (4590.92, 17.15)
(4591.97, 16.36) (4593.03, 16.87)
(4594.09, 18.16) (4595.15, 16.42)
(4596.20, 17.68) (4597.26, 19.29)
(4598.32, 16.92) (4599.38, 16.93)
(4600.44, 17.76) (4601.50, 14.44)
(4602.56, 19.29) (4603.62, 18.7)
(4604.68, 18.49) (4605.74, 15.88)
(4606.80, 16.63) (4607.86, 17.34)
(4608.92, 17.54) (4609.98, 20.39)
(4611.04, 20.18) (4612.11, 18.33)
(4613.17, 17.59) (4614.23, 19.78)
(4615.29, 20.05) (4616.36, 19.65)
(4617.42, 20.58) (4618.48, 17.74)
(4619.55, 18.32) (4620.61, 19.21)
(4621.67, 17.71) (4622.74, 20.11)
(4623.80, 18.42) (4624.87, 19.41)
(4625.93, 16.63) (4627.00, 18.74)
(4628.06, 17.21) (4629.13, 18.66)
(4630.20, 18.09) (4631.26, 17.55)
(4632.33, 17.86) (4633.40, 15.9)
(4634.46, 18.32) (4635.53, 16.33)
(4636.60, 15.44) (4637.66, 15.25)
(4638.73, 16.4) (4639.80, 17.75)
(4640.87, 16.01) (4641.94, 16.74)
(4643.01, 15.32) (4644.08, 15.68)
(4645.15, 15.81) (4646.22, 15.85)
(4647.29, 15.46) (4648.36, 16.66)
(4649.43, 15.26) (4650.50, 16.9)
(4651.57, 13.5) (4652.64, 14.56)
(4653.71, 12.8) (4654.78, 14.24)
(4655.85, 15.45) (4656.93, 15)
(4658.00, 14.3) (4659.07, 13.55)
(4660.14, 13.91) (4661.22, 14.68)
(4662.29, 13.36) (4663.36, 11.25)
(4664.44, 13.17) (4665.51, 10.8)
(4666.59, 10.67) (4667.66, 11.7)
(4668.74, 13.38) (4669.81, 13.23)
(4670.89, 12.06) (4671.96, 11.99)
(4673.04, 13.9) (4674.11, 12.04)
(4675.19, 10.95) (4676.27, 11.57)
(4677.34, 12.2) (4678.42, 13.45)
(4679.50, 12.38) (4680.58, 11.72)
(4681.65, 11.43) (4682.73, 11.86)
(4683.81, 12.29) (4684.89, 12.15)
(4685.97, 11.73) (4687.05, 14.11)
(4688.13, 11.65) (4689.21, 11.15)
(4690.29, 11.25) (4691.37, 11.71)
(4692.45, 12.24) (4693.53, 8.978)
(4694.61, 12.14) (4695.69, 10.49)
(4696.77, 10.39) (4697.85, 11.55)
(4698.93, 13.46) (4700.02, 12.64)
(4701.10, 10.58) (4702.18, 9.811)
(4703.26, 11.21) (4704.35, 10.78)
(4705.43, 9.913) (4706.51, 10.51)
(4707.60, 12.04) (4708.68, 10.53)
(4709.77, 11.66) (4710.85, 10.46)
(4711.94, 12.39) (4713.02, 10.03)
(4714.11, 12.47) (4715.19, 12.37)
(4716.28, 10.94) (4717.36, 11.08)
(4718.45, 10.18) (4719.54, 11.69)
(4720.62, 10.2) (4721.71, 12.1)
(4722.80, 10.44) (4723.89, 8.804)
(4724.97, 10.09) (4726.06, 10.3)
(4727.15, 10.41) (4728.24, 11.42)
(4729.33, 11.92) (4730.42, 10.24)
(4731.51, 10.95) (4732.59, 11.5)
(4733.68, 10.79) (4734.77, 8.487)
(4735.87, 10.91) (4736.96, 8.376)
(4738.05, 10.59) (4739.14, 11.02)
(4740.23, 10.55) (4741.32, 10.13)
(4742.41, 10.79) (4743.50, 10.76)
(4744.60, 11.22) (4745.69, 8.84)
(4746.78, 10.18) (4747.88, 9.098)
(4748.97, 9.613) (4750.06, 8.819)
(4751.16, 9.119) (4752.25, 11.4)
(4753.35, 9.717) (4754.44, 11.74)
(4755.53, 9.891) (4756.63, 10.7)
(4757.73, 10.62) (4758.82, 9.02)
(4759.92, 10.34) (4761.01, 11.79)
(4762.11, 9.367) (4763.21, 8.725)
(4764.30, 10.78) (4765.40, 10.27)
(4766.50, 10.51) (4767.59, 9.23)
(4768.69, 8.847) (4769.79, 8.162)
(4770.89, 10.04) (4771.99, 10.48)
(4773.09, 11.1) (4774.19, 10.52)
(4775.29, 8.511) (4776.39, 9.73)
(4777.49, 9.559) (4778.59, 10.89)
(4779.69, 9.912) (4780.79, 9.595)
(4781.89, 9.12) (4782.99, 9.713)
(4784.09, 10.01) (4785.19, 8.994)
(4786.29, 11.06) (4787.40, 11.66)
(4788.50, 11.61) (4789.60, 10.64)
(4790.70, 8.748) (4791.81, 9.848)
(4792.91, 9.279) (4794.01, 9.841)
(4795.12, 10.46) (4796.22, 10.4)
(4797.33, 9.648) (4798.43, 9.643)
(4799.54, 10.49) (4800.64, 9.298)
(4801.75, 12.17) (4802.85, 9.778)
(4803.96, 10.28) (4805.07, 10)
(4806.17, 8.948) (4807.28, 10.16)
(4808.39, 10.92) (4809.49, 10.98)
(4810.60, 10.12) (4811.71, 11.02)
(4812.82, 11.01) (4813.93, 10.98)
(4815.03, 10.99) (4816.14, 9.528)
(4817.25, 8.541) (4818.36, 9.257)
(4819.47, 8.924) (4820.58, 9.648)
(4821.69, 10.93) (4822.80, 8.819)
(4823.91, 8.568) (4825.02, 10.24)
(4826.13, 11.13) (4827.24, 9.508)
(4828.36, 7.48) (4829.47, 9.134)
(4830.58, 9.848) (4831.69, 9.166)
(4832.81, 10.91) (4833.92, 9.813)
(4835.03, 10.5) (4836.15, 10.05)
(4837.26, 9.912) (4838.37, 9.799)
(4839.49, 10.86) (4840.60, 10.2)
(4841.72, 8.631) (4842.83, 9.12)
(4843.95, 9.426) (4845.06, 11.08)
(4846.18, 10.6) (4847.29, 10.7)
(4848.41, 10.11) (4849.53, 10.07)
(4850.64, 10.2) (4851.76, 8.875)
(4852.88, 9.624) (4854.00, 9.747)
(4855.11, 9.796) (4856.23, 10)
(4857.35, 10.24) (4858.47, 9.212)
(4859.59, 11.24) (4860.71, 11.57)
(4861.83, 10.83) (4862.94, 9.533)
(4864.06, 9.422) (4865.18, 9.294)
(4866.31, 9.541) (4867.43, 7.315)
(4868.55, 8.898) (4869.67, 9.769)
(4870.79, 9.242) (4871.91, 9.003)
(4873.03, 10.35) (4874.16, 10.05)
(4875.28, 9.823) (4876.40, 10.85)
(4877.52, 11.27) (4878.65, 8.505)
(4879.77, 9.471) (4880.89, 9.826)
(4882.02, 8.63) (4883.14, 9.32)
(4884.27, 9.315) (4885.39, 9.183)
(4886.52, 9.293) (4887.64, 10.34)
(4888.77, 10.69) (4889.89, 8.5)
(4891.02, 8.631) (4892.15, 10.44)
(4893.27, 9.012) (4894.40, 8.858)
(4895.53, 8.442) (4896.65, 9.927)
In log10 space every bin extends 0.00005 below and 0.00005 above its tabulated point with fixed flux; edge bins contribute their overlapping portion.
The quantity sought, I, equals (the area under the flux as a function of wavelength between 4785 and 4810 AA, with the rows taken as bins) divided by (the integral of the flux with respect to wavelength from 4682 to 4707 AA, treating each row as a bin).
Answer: 0.90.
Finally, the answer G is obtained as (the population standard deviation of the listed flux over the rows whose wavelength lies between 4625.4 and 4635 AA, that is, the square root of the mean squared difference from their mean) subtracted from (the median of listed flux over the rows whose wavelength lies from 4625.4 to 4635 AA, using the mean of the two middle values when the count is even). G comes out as 17.0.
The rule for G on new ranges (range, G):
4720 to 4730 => 9.4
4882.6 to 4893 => 8.6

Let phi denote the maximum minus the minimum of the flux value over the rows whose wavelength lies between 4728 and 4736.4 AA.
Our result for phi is 3.4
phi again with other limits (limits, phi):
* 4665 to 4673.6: 3.2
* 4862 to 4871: 2.5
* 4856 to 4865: 2.4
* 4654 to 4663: 2.1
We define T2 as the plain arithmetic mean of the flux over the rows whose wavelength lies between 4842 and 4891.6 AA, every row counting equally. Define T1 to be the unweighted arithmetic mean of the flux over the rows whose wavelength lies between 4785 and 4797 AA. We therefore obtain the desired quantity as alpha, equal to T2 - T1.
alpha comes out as -0.49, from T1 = 10.2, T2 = 9.7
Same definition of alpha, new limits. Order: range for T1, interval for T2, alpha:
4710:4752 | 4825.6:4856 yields -0.64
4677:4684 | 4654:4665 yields 1.70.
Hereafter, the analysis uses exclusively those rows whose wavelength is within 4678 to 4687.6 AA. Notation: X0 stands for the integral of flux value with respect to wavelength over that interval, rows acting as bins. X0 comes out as 118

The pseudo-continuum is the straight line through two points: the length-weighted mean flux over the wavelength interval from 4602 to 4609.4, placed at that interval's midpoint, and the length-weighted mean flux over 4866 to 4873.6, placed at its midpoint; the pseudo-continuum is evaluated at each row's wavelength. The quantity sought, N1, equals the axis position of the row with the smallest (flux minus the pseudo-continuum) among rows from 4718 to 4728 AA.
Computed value 4723.89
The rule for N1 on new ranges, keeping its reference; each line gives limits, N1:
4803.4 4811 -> 4806.17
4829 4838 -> 4829.47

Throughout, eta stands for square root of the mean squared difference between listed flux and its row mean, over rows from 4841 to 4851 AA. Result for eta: 0.75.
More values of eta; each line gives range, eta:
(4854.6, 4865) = 0.79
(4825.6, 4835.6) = 1.04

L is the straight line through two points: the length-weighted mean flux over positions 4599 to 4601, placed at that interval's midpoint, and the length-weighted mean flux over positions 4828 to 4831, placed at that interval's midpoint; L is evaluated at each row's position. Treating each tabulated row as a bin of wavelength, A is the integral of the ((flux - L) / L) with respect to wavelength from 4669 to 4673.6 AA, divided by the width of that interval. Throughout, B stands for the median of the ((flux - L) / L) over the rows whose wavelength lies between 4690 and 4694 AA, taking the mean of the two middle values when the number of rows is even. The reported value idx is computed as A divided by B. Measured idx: 0.7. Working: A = -0.13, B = -0.179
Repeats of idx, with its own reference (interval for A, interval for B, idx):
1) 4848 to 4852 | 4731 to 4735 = -1.7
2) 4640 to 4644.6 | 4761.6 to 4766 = -0.1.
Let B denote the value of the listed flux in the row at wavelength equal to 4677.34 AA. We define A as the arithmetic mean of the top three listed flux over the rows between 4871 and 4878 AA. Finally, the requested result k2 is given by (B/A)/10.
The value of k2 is 0.113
